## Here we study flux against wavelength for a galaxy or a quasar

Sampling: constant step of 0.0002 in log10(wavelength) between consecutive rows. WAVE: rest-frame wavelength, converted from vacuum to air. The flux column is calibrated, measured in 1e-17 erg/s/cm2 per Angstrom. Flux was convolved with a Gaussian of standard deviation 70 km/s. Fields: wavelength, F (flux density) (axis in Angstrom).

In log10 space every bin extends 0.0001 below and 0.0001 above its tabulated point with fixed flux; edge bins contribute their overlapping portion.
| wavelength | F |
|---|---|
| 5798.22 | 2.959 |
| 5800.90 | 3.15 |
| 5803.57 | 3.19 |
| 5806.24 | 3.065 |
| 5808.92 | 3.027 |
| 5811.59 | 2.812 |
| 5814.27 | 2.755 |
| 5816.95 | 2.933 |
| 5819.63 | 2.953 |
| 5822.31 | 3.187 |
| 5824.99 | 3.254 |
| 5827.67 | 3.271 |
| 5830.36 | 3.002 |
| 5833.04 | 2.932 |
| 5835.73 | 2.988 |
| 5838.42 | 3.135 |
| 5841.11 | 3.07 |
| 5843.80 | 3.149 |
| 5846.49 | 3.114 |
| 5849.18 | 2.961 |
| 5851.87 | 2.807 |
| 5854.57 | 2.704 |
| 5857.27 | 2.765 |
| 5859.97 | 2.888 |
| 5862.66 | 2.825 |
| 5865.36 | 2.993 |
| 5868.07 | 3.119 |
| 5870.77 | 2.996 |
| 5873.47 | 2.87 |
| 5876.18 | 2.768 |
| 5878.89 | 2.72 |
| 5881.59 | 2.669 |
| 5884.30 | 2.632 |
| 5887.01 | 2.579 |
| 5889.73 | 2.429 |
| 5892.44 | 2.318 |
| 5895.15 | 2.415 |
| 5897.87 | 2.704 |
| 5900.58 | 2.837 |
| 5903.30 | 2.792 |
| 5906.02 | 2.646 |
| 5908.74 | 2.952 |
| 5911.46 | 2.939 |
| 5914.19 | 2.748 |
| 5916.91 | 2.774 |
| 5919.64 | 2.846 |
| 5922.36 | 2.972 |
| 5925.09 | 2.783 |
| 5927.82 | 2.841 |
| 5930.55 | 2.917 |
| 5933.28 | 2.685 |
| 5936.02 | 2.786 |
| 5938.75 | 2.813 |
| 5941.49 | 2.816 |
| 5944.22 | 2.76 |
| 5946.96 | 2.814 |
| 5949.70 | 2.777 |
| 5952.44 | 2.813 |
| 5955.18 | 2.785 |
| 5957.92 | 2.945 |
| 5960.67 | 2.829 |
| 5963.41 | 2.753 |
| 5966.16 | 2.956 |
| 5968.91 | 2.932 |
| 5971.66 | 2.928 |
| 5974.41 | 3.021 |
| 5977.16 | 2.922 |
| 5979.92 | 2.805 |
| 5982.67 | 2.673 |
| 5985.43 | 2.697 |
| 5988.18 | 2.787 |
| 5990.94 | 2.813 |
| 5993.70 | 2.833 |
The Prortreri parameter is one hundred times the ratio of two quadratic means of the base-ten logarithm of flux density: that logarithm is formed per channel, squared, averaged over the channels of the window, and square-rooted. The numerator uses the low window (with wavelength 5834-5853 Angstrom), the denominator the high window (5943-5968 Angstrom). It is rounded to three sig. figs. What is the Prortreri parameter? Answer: 107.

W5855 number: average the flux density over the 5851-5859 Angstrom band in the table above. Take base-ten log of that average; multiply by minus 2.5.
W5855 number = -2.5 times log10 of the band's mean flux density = -1.10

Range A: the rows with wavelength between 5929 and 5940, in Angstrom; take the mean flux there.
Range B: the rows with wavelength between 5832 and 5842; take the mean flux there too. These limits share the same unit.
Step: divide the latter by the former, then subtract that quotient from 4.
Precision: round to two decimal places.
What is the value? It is 2.92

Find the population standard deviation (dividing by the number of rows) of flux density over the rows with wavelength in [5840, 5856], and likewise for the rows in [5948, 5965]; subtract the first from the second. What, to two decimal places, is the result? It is -0.10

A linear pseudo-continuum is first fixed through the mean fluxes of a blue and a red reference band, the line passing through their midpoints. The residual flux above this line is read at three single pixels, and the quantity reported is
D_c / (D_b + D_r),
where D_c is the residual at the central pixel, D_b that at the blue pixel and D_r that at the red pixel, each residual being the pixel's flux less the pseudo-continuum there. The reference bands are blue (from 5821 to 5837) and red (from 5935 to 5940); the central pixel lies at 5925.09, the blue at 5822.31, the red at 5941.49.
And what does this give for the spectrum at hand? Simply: -0.6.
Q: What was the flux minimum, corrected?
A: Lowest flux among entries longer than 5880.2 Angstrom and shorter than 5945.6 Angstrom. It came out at 2.318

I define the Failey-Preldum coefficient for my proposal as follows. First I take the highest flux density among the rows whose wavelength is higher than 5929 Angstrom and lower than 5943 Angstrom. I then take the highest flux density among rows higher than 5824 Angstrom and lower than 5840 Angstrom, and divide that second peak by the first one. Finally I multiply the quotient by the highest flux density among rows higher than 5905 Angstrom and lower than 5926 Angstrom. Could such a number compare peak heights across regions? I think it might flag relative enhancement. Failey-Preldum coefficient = 3.33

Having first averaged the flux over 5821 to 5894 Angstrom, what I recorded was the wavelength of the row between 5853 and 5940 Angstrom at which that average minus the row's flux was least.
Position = 5868.07 Angstrom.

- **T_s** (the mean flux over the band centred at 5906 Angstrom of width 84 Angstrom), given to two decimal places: 2.77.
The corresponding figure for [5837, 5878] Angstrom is 2.94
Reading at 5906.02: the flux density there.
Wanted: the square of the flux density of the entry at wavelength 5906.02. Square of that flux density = 7.00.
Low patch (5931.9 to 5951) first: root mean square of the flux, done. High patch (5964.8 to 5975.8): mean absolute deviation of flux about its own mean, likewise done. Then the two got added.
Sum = 2.81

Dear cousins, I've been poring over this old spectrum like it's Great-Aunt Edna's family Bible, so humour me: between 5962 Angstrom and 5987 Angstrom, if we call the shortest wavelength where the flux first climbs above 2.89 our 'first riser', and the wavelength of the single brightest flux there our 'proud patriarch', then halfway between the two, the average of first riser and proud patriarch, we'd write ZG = 5970.3 Angstrom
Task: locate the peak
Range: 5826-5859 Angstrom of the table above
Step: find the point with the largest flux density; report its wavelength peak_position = 5827.67 Angstrom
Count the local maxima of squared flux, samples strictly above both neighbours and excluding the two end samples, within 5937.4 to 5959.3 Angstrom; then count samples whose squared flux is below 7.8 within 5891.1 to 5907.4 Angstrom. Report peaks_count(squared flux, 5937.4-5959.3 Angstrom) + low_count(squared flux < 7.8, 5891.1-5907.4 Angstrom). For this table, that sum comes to 8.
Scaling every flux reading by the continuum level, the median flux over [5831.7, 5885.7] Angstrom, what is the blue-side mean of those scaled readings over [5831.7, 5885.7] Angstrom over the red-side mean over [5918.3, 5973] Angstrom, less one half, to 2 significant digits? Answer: 0.52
